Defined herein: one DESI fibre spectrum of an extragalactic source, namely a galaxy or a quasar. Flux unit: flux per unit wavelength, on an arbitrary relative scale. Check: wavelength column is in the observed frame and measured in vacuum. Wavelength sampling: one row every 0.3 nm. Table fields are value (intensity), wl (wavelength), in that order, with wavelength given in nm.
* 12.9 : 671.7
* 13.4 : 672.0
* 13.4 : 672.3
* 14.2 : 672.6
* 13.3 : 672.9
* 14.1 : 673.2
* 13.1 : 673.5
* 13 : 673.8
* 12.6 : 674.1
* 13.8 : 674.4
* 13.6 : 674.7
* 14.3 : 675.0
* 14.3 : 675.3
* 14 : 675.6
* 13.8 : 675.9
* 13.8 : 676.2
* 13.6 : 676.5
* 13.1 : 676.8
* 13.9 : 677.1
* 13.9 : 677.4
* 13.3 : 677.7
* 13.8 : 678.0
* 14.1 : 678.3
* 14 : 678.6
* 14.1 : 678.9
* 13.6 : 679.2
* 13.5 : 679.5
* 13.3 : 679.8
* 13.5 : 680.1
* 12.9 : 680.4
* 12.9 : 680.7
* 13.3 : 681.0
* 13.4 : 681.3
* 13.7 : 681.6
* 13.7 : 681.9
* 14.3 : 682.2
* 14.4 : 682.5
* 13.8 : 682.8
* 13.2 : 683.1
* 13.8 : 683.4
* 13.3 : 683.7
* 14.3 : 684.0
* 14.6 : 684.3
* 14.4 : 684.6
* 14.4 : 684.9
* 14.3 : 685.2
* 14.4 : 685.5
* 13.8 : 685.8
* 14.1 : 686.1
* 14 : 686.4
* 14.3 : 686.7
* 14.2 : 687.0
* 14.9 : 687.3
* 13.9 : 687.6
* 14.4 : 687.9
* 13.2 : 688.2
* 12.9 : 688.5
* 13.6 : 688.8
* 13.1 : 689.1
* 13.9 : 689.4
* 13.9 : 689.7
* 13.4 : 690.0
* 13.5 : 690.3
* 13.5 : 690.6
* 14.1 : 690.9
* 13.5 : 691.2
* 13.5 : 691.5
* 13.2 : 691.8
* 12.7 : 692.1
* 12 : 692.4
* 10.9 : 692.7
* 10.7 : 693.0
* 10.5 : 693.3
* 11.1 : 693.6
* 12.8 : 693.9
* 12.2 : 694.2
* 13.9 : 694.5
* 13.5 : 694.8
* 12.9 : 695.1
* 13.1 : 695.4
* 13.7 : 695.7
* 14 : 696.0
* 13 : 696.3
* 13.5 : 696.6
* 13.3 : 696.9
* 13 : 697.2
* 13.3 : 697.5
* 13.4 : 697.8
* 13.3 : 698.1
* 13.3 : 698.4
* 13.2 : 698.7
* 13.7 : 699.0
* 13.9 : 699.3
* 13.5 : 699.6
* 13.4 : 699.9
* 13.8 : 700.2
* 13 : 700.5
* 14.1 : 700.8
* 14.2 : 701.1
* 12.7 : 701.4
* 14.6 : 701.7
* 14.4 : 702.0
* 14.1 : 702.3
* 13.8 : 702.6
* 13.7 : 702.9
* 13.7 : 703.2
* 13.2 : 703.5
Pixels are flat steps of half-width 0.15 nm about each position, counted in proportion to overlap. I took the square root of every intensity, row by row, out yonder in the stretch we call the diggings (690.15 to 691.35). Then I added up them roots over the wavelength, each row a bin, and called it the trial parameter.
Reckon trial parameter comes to 4.43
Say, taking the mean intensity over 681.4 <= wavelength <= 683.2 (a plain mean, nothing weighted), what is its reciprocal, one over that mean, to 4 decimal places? 0.0722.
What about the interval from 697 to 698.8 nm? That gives 0.0755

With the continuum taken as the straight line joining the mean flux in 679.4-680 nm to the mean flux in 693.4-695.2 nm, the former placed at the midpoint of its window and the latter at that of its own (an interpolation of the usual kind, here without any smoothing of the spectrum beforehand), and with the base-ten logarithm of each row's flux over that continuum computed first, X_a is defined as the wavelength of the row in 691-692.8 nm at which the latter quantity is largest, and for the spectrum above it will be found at 691.5 nm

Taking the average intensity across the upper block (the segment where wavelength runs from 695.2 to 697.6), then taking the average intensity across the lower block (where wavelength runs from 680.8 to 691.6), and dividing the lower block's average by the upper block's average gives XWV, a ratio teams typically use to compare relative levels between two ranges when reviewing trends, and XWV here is 1.04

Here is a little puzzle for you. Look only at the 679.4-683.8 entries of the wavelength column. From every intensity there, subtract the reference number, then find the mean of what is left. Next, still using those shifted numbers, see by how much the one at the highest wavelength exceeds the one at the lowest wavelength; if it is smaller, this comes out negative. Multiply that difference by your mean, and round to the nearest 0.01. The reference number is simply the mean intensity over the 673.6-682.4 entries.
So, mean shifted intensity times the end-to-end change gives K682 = 0.02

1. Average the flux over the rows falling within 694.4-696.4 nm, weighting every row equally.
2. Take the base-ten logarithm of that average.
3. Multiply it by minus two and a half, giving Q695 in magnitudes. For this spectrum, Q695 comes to -2.82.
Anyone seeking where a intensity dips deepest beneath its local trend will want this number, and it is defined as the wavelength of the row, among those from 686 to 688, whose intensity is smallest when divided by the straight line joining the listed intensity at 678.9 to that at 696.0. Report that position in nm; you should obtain 687.6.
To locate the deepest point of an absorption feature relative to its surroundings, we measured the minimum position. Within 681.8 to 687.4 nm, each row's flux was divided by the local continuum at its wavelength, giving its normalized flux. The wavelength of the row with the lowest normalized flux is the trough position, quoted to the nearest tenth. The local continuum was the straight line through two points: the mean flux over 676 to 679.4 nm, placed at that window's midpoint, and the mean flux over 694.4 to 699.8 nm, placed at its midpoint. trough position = 683.1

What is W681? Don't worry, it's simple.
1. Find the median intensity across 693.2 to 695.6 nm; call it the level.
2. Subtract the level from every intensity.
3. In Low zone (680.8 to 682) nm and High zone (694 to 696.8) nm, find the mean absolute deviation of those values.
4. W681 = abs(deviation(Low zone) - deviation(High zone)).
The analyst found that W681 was 0.28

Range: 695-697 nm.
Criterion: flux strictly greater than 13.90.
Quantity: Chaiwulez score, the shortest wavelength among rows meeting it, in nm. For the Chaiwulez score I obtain 696.0 nm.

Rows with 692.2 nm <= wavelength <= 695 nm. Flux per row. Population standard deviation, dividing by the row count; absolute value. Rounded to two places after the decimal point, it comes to 1.18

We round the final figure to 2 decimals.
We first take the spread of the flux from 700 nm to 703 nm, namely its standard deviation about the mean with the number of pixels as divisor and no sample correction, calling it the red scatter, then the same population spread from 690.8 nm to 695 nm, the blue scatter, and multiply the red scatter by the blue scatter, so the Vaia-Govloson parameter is 0.68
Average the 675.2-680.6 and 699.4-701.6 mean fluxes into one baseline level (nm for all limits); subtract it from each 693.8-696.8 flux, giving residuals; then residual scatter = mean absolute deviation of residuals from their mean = 0.46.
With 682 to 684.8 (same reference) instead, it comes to 0.43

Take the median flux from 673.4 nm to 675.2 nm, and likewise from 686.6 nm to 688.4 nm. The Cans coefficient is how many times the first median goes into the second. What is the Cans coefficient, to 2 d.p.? 1.07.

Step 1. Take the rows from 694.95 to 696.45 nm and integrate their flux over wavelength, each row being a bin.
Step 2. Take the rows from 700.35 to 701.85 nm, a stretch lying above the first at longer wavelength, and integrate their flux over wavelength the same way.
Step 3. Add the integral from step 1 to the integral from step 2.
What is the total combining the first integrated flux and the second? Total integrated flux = 40.6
